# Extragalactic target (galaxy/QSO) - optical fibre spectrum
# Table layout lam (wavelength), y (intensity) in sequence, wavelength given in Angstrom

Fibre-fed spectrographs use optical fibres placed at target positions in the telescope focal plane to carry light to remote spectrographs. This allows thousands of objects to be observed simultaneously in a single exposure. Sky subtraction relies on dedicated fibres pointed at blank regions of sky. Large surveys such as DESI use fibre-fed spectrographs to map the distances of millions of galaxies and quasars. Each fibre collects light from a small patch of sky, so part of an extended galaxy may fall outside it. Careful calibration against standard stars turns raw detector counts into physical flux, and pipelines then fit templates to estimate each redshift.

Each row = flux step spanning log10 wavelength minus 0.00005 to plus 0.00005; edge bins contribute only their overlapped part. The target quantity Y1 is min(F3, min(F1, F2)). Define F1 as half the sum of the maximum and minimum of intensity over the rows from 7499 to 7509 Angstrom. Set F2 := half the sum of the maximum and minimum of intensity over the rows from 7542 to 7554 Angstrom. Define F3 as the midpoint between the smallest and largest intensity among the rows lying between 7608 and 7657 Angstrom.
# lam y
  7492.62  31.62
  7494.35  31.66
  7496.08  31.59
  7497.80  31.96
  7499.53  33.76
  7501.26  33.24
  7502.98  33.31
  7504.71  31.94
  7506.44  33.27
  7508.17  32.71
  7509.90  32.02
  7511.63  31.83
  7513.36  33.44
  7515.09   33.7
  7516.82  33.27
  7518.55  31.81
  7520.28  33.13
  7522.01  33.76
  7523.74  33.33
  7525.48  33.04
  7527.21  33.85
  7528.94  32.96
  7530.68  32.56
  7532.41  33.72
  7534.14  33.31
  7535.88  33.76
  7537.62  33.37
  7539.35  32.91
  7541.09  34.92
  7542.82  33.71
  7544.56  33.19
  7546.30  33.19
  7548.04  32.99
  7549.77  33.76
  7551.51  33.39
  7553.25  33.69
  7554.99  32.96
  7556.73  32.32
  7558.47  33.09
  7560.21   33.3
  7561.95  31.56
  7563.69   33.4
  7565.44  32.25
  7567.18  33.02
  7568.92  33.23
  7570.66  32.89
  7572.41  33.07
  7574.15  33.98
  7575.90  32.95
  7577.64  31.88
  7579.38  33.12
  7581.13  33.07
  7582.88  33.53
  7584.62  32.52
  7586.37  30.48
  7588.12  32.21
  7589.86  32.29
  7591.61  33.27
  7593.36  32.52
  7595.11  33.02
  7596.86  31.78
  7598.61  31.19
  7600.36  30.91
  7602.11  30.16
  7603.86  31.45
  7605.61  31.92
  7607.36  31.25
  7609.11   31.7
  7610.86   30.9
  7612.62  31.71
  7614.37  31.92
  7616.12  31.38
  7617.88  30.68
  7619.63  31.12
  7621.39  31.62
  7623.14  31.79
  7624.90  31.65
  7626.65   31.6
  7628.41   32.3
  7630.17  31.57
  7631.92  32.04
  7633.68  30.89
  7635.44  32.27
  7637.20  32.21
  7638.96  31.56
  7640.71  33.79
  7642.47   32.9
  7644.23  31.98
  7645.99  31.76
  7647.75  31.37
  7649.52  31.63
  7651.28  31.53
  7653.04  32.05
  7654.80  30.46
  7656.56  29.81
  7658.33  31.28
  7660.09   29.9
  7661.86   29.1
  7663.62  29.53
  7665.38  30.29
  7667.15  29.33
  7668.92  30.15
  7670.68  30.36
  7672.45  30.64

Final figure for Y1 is 31.8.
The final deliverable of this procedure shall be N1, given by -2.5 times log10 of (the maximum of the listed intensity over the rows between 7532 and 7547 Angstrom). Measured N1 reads -3.86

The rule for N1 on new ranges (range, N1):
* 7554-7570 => -3.81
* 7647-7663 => -3.76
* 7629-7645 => -3.82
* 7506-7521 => -3.82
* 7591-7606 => -3.81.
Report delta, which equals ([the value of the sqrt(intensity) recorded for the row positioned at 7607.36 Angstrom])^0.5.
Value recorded 2.364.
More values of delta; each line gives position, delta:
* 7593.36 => 2.388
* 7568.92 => 2.401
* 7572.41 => 2.398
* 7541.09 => 2.431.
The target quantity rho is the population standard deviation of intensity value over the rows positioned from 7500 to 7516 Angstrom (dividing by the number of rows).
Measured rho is 0.7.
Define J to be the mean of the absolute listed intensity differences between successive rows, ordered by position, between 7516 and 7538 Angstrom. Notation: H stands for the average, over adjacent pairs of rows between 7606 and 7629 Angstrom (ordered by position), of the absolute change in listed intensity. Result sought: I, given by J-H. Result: 0.26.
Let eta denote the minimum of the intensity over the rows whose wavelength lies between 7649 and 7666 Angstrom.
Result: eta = 29.1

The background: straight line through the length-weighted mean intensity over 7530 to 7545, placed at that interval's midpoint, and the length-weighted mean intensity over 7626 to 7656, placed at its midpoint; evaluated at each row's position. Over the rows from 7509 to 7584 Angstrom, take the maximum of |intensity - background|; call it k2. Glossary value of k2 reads 2.11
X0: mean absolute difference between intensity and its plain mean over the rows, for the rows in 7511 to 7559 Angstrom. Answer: 0.45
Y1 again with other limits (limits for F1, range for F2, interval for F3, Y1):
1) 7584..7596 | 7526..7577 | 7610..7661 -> 31.8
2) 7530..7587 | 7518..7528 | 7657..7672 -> 30.2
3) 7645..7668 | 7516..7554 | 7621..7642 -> 30.6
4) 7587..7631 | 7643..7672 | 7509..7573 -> 30.6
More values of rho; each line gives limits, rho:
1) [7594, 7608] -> 0.8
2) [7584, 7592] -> 0.9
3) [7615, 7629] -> 0.4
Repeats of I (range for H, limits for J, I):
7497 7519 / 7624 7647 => -0.07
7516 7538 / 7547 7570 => 0.07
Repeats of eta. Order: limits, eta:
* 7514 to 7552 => 31.81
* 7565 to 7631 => 30.16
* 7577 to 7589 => 30.48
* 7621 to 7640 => 30.89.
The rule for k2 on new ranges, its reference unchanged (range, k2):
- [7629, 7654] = 1.93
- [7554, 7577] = 1.57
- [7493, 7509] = 2.60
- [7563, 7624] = 2.33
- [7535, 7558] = 1.45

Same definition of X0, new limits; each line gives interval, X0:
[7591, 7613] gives 0.64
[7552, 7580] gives 0.46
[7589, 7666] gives 0.70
